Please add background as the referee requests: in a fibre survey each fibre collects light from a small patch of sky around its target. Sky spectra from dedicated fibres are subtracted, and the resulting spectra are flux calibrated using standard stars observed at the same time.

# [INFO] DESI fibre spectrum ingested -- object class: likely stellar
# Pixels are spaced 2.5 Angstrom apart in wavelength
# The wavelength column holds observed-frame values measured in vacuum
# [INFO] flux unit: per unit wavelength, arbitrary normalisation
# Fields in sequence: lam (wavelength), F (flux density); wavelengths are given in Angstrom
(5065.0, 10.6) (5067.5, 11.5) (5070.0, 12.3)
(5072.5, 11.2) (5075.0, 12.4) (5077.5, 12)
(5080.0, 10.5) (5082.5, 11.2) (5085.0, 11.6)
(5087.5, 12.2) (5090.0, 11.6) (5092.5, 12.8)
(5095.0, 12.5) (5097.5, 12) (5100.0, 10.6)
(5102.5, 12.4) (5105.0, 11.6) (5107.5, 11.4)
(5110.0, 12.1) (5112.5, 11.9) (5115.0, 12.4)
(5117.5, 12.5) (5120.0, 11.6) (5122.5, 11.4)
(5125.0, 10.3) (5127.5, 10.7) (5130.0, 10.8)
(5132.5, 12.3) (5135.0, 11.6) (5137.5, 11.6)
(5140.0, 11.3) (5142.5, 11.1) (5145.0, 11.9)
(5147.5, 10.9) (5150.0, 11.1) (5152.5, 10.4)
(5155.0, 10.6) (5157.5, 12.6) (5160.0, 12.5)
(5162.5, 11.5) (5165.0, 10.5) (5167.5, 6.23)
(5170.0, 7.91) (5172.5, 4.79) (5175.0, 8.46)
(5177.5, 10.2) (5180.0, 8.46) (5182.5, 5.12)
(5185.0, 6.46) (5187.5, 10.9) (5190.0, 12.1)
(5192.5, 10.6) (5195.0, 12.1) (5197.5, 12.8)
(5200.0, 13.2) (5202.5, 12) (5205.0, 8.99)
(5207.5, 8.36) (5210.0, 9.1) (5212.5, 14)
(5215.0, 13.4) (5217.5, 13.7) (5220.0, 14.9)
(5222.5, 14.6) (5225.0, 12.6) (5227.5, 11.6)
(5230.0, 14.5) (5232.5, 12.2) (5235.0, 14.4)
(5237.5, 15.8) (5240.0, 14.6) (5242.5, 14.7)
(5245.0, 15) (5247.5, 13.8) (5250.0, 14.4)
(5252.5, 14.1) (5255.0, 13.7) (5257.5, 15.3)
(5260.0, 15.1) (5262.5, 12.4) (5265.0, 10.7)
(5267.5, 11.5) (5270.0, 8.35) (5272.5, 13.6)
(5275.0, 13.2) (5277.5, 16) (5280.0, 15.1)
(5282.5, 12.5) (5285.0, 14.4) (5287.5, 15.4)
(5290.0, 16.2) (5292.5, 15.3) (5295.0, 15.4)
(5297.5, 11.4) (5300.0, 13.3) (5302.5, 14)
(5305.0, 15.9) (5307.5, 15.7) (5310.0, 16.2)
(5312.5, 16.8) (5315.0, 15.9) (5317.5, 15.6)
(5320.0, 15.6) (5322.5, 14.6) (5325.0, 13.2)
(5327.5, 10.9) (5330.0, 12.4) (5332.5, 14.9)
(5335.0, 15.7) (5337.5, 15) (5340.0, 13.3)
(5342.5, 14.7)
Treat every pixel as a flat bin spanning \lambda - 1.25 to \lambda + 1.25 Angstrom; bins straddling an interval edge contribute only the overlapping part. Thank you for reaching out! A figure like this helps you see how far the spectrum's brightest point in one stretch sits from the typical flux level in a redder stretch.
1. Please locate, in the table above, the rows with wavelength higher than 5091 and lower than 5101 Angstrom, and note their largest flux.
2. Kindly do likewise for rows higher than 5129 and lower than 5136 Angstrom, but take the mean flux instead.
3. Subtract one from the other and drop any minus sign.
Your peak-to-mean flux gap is 1.2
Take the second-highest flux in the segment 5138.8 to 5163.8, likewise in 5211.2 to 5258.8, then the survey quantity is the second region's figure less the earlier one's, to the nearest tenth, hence 2.8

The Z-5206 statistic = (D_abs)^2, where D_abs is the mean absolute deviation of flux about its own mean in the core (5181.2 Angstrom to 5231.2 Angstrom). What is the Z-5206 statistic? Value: 4.5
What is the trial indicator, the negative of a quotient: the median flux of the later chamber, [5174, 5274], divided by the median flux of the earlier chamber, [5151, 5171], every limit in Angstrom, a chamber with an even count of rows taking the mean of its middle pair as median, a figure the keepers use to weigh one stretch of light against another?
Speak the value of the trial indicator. -1.20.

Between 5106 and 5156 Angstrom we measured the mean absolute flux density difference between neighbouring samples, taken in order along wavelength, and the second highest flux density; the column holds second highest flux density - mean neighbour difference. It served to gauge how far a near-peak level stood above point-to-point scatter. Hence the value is 12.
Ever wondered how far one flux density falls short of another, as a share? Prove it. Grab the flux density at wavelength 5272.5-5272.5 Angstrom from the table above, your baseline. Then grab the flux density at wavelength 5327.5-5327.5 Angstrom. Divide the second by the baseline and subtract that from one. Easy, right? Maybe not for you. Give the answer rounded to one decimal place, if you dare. 0.2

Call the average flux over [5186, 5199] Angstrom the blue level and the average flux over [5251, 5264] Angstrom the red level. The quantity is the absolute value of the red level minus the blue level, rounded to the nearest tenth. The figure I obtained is 2.4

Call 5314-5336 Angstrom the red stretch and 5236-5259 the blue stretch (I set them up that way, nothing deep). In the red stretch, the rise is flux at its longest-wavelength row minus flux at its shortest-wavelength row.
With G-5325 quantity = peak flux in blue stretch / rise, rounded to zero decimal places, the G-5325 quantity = -79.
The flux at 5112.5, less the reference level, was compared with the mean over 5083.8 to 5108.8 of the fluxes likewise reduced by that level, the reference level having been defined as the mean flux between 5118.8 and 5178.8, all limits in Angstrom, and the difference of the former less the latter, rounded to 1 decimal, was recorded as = 0.0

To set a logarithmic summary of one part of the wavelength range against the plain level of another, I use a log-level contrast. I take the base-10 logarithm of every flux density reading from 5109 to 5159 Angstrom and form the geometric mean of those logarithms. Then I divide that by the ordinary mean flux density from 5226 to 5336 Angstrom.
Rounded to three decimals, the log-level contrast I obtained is 0.075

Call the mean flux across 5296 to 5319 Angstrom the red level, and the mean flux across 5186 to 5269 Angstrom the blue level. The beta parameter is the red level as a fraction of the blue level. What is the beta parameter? 1.2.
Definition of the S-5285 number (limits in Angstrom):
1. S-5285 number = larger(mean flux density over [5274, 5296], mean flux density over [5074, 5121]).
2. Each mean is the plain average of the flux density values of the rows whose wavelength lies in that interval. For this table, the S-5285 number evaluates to 14.8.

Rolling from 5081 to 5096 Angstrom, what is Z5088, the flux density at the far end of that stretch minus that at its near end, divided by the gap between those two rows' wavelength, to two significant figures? 0.10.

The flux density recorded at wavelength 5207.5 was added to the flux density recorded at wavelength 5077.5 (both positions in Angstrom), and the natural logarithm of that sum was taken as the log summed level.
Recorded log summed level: 3.01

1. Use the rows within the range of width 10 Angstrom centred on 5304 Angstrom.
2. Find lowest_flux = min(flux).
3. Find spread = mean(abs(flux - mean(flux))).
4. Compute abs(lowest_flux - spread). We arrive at 12.2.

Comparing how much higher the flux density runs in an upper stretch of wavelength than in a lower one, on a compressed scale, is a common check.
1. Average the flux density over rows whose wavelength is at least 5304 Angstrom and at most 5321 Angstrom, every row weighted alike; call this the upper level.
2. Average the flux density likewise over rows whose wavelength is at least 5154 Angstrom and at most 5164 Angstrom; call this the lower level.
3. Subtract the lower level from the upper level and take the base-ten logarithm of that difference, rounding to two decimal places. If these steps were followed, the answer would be 0.62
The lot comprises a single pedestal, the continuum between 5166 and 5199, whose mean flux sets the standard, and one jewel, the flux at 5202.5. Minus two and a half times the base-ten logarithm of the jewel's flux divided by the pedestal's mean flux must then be -0.32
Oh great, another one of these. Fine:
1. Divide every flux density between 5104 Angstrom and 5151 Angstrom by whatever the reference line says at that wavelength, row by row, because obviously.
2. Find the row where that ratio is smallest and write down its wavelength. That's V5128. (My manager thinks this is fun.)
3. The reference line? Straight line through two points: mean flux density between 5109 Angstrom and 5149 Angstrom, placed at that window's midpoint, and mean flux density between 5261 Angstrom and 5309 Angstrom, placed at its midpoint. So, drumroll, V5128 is 5125.0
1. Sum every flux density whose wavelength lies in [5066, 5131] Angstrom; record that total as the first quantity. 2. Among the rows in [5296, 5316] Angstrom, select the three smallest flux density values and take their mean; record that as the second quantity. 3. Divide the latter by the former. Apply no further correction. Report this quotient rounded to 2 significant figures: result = 0.043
